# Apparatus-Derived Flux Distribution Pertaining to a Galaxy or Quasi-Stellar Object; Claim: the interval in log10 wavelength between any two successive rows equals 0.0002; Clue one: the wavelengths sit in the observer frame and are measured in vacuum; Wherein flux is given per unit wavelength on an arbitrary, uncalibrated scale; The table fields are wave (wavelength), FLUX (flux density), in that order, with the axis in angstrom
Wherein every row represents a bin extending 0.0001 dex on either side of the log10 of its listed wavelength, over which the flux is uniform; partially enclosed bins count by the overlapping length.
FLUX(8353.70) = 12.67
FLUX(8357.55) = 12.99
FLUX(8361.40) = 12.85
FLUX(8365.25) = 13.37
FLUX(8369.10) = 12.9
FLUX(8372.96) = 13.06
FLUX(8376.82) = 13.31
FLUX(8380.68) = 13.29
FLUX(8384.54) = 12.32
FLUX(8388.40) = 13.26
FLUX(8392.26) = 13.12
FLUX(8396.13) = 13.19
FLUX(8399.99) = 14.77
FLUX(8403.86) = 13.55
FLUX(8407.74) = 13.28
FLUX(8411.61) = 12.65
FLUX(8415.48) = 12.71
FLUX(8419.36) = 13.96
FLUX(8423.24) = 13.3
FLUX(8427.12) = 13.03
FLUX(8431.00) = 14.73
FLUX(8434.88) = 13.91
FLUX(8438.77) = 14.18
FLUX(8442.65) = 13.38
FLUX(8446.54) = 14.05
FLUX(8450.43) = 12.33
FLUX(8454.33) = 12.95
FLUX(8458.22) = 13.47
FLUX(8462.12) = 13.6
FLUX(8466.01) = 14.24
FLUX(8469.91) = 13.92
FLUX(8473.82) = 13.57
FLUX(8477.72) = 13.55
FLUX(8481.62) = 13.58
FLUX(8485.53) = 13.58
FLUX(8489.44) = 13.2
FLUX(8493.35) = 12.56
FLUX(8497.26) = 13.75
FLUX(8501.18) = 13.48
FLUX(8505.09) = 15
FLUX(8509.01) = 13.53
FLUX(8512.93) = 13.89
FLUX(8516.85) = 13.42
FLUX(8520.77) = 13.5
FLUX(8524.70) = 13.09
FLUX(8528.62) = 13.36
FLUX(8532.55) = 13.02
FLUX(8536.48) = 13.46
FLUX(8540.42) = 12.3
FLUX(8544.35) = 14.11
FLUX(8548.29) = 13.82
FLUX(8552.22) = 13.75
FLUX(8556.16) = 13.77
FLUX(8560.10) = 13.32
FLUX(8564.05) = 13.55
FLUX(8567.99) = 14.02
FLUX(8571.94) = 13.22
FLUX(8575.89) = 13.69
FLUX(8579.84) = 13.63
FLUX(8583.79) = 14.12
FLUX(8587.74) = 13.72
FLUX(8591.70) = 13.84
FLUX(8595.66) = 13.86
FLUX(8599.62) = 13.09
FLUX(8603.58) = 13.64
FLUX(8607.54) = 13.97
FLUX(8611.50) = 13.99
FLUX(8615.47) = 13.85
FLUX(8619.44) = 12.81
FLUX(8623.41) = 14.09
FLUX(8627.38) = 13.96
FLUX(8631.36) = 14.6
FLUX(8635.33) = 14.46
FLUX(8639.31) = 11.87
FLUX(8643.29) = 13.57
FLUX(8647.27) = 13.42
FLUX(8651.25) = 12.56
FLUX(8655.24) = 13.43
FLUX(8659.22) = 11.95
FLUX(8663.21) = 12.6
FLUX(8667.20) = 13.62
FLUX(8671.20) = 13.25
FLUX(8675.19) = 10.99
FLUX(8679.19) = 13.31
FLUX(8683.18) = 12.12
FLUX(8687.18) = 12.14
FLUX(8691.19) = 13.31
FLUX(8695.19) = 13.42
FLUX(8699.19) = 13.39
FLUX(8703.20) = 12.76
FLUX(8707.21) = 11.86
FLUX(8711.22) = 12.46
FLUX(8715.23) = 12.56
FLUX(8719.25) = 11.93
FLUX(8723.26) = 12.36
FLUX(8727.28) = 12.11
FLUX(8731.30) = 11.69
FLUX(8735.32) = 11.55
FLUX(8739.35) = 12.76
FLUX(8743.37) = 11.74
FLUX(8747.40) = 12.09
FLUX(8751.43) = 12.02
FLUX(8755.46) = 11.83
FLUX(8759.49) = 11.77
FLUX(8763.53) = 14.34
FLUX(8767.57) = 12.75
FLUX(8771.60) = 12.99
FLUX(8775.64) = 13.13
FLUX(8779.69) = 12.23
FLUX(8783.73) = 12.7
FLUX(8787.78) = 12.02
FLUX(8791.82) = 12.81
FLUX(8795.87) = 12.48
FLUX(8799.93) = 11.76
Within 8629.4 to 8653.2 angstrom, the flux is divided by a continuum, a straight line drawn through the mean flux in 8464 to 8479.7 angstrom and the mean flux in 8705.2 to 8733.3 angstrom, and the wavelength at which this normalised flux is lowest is 8639.31 angstrom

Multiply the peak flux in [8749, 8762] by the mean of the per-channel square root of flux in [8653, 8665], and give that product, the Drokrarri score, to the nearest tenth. 42.8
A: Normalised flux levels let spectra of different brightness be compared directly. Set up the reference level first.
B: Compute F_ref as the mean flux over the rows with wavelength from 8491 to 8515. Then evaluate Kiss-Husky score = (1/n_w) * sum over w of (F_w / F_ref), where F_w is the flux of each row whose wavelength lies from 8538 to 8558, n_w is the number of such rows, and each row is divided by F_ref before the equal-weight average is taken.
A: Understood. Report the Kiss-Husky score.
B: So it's 0.99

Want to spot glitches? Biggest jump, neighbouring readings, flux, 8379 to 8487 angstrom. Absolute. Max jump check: 1.72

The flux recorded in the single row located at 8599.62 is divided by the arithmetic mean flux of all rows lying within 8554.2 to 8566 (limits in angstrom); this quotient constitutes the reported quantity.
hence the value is 0.97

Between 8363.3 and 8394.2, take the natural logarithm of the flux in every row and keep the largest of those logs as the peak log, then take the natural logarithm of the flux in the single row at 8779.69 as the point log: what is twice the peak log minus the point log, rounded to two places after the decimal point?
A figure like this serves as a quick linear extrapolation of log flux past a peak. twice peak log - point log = 2.68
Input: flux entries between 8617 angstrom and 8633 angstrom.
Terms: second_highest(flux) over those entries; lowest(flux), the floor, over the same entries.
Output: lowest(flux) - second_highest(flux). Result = -1.28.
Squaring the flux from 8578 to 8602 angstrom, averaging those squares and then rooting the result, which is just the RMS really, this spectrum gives 13.7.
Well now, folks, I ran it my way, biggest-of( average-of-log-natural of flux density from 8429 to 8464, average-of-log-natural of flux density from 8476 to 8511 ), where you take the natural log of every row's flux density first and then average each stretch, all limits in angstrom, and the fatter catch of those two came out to 2.61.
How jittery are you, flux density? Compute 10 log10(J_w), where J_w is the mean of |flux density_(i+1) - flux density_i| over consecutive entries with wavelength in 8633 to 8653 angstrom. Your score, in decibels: 1.2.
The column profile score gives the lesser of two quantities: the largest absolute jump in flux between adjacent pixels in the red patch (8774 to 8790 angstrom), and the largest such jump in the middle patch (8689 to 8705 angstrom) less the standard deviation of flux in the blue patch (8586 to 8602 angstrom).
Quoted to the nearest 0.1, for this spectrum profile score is 0.3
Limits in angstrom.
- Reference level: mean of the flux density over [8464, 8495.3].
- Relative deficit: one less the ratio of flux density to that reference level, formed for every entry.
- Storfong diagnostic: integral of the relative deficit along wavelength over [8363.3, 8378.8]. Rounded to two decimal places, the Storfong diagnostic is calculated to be 0.42 angstrom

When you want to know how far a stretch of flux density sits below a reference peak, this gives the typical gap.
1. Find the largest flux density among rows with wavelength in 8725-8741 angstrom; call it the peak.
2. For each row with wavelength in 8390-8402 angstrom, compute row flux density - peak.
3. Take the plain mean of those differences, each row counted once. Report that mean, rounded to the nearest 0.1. 0.9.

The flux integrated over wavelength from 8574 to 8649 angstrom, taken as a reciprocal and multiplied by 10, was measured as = 0.0097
